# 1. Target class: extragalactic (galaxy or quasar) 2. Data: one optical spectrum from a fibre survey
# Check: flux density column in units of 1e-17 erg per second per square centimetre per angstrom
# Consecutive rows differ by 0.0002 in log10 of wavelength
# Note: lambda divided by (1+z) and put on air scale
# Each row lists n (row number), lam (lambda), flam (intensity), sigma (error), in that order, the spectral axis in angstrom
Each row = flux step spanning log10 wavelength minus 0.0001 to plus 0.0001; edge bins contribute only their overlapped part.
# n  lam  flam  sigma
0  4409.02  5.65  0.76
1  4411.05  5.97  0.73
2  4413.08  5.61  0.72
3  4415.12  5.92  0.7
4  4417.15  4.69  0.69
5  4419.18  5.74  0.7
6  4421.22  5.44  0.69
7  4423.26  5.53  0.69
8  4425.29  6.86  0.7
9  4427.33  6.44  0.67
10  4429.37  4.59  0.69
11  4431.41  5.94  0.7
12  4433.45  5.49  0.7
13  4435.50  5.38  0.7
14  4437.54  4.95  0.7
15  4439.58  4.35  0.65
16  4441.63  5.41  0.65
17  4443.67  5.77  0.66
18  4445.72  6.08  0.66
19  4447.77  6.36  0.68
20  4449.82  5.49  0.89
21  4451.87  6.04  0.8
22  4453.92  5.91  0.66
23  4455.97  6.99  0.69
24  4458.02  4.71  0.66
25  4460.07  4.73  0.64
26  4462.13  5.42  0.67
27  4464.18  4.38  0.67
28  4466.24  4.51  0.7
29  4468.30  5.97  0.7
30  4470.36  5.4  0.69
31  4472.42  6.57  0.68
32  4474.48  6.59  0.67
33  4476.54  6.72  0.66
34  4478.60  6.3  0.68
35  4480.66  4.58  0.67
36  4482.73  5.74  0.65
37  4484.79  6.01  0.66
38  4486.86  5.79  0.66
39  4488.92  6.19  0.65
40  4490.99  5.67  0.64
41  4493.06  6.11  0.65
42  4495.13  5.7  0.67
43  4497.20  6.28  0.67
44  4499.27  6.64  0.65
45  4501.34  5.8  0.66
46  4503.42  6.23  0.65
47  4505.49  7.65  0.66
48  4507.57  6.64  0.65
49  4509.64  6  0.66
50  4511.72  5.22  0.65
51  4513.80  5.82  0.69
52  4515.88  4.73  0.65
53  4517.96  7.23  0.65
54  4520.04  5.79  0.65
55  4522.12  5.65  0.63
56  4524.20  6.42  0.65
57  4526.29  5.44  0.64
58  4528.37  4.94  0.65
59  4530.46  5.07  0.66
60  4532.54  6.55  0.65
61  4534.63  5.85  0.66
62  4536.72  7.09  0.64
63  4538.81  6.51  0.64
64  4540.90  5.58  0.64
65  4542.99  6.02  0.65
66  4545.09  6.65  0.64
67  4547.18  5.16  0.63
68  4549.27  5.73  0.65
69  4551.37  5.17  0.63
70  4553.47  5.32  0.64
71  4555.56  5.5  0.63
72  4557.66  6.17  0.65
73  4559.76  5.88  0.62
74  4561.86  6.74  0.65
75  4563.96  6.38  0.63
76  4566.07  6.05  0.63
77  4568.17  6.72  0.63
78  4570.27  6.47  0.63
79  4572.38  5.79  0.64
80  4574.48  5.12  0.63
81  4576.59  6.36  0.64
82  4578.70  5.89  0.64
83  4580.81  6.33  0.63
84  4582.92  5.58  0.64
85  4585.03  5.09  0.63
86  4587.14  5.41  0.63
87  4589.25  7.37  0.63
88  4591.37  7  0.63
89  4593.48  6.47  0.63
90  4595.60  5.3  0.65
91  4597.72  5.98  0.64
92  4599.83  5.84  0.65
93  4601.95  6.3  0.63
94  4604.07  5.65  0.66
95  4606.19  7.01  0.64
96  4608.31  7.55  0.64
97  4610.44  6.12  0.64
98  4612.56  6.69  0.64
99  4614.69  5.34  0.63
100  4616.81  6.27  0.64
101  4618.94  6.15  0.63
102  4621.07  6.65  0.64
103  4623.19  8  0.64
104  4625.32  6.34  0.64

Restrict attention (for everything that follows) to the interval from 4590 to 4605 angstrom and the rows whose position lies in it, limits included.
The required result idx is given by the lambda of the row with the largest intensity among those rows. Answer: 4591.37 angstrom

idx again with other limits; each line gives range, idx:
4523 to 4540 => 4536.72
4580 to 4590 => 4589.25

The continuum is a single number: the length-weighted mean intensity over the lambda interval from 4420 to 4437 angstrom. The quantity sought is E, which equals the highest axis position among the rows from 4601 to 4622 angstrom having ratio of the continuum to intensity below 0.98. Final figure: 4621.07 angstrom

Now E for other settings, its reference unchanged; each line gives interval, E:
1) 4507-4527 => 4524.20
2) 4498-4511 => 4509.64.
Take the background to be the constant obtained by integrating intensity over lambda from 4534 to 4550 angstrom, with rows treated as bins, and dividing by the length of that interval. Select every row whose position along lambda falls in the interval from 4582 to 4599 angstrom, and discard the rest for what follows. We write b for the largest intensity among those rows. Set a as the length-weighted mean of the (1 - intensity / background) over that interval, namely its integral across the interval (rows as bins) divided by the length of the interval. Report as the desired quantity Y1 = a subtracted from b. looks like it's 7.4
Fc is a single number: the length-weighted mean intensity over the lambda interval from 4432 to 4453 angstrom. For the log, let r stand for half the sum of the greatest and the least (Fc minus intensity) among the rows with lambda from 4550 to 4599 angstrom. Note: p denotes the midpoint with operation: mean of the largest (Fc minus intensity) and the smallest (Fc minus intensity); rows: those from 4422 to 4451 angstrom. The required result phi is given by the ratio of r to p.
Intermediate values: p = -0.06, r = -0.7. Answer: 10.8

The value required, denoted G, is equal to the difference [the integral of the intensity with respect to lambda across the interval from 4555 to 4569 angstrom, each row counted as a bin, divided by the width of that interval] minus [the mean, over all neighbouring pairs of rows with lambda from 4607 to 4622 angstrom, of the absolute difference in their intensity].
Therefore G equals 5.40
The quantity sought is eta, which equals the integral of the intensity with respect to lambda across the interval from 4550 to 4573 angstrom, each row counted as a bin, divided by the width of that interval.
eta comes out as 6.0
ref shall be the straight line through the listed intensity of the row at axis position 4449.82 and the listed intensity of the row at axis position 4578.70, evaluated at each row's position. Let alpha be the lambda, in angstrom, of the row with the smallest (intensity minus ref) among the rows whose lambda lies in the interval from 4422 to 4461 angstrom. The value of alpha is 4439.58 angstrom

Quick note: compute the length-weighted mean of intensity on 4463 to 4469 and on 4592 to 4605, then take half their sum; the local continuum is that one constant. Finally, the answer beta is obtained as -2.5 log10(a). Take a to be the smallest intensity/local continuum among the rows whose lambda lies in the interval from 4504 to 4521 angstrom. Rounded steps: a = 0.87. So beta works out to 0.15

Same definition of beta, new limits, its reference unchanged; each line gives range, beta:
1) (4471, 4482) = 0.19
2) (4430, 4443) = 0.24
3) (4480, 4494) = 0.19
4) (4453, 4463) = 0.16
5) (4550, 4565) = 0.05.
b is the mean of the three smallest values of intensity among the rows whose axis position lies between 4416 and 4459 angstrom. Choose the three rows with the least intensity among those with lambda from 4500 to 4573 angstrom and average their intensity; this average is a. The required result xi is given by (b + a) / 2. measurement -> 4.73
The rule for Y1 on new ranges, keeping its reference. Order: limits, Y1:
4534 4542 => 7.1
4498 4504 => 6.7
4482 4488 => 6.0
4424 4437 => 6.8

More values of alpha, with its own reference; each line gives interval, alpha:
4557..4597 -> 4585.03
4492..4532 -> 4515.88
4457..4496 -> 4464.18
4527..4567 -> 4528.37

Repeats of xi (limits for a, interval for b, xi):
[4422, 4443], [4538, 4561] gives 4.92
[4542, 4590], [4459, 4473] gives 4.83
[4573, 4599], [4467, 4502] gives 5.19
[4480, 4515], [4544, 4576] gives 5.15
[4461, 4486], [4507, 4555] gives 4.70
